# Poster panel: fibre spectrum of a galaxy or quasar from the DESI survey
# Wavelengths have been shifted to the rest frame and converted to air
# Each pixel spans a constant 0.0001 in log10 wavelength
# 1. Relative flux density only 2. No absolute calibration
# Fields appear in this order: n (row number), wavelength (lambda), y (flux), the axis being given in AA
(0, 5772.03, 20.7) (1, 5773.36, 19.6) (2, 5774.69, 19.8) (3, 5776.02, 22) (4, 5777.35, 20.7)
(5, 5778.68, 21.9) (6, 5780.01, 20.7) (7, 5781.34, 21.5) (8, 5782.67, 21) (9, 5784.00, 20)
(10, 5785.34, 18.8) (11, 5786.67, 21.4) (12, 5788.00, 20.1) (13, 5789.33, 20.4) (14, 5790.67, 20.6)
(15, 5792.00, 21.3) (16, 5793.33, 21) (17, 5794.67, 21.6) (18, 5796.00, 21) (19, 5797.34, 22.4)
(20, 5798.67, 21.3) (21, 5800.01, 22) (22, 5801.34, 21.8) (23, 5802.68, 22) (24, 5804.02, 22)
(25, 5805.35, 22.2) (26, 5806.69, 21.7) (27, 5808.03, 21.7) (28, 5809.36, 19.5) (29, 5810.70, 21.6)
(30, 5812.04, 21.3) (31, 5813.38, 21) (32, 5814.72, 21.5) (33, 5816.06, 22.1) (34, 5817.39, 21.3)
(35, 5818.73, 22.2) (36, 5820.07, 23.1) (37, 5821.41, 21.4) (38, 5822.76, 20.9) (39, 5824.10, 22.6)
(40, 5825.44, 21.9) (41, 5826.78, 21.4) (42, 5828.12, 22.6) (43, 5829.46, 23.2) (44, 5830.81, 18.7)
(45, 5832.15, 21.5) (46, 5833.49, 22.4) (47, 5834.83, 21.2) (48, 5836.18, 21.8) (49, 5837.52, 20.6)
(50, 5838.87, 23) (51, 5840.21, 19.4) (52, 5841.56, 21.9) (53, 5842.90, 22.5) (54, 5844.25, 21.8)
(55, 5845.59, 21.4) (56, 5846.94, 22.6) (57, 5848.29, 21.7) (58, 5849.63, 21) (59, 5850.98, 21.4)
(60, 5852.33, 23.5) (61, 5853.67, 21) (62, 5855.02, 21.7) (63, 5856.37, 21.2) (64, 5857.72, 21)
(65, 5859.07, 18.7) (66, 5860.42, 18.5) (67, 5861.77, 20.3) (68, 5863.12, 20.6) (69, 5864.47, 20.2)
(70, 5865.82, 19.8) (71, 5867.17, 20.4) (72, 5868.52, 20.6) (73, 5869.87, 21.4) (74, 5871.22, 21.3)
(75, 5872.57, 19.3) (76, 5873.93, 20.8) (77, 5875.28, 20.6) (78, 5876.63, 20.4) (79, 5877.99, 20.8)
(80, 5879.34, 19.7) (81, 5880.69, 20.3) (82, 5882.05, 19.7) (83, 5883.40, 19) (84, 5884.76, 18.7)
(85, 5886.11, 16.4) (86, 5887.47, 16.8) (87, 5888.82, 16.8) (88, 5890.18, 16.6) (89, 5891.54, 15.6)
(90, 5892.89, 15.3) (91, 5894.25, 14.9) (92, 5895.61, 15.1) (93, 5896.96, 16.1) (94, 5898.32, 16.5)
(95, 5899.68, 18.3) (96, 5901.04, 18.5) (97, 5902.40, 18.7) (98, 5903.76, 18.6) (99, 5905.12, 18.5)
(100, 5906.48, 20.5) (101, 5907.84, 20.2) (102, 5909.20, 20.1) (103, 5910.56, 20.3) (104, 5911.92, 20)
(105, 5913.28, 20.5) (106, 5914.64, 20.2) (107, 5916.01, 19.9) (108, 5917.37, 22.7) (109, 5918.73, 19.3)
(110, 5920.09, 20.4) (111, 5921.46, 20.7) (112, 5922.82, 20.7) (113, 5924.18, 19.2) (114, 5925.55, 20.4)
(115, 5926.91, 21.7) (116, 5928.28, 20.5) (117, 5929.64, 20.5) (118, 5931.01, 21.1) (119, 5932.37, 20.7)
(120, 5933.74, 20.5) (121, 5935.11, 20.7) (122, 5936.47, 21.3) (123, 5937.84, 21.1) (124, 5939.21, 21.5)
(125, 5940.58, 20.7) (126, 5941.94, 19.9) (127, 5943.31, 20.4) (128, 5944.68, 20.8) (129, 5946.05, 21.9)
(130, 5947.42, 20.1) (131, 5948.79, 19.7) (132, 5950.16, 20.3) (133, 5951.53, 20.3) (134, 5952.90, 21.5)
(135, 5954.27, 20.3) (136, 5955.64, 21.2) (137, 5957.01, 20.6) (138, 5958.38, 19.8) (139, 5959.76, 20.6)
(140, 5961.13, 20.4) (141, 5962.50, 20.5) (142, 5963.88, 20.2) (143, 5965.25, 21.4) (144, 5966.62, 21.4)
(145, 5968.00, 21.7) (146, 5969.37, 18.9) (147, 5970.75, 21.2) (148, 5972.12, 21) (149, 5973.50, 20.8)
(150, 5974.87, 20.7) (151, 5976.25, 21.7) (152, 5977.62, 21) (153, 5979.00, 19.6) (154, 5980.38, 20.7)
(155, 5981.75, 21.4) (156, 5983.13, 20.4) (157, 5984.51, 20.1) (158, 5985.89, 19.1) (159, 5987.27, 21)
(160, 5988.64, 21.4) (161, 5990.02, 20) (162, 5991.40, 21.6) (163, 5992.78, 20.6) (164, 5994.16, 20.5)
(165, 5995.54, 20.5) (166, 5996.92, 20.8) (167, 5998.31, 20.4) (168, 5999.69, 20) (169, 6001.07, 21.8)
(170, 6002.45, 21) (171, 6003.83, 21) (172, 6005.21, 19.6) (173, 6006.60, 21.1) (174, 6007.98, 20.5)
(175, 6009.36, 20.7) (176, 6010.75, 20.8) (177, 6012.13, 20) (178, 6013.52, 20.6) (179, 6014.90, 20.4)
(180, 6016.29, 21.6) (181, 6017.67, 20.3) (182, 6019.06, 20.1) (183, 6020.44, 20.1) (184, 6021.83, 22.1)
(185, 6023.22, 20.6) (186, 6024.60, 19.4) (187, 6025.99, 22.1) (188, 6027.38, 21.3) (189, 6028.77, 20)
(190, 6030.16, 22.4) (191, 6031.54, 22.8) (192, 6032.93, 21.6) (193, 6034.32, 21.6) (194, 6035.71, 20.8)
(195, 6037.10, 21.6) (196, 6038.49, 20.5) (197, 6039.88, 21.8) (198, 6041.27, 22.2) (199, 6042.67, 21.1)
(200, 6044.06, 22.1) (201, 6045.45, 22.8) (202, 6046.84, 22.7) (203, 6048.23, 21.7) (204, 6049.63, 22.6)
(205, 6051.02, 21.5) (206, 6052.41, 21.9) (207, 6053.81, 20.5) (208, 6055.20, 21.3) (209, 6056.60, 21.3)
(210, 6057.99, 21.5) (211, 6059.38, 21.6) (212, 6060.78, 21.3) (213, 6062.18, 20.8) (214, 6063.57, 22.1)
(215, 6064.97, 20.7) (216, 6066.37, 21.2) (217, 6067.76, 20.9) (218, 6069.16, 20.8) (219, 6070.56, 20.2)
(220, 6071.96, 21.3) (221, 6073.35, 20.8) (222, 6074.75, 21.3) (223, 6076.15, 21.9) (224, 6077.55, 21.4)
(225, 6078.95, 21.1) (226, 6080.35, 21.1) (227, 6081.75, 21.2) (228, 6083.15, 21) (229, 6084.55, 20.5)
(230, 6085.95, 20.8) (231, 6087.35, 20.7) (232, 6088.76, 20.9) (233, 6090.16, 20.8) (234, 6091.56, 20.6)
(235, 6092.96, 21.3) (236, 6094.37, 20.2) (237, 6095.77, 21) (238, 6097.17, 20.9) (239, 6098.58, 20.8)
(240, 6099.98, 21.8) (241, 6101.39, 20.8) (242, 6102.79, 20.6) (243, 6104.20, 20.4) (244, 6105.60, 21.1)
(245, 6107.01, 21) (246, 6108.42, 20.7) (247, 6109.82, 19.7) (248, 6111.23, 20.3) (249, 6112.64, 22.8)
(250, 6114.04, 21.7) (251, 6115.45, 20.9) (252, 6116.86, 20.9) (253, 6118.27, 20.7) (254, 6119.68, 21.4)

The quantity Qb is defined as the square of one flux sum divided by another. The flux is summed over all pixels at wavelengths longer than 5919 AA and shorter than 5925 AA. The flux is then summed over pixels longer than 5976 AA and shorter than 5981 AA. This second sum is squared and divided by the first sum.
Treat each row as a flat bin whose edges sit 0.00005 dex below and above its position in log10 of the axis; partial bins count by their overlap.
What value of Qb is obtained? 85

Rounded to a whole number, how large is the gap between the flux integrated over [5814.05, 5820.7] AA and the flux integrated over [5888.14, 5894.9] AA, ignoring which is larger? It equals 40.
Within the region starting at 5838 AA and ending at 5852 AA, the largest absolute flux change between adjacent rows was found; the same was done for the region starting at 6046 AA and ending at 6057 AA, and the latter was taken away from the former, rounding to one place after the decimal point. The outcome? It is 2.2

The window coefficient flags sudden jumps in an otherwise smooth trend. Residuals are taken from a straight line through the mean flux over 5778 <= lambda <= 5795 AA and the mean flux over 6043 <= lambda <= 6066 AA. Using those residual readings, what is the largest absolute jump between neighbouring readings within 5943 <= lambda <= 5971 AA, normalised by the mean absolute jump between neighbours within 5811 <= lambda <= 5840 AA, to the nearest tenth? 2.3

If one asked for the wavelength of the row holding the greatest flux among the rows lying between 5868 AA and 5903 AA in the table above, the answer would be 5869.87 AA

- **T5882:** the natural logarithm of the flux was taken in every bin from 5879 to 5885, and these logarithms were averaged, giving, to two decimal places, 2.97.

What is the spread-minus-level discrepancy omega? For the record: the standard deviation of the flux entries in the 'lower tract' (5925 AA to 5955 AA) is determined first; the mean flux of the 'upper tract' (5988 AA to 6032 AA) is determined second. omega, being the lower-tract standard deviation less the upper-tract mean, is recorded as -20.2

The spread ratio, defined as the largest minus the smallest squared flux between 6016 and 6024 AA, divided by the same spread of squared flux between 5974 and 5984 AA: 1.0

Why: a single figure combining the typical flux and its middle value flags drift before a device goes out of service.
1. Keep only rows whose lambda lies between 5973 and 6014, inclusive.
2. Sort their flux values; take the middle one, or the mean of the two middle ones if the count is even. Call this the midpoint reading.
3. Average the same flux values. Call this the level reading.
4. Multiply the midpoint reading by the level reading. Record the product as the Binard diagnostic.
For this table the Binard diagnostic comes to 427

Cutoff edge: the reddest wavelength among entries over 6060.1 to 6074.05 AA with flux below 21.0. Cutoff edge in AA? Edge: 6073.35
